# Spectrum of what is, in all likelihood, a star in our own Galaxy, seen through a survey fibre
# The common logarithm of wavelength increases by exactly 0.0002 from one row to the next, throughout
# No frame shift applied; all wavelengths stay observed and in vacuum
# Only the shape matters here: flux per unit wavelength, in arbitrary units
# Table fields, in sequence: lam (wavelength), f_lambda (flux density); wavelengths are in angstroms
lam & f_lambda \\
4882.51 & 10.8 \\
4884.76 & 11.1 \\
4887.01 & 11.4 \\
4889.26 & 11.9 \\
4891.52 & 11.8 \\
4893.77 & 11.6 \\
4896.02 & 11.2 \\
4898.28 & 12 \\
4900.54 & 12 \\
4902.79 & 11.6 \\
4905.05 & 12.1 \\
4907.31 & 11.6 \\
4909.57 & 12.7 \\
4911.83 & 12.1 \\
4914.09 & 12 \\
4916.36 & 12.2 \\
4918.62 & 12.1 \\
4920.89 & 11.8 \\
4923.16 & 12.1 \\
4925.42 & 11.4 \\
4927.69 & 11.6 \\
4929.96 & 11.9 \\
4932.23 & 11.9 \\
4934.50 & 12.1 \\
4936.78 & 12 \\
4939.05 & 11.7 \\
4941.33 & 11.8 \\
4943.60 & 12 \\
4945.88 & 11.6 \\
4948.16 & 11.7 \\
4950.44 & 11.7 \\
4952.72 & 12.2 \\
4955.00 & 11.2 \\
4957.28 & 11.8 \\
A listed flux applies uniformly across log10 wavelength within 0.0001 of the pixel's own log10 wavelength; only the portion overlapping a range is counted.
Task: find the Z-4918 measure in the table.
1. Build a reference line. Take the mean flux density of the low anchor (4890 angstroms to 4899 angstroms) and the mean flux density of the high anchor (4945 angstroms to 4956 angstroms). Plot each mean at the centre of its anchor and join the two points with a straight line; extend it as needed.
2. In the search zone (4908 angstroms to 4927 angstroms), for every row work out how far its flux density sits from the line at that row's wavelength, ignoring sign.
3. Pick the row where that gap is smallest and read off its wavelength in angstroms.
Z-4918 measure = 4920.89 angstroms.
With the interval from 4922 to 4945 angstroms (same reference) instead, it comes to 4939.05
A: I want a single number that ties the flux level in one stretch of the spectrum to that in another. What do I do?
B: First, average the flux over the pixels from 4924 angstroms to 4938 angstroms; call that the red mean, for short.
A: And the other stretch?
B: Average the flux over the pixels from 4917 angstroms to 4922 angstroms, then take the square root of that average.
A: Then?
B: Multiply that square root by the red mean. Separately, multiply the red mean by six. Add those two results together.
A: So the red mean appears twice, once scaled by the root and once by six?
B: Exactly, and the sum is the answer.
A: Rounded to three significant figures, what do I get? 112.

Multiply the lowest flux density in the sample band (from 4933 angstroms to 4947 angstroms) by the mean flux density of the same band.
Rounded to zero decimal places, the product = 138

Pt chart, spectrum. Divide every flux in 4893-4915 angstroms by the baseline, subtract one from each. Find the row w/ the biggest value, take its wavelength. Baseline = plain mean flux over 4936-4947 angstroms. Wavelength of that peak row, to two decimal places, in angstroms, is 4909.57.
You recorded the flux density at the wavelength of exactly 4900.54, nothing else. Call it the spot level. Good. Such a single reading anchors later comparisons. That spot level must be 12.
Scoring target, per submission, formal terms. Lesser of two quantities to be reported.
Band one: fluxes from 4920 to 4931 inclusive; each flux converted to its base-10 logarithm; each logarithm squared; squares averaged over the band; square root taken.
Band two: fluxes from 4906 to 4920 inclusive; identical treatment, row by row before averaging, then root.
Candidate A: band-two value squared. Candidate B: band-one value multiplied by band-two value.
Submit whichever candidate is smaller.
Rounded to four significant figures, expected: 1.160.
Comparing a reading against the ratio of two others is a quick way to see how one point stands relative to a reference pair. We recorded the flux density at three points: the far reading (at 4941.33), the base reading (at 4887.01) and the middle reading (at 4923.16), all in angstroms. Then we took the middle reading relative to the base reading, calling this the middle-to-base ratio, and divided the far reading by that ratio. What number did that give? 11.1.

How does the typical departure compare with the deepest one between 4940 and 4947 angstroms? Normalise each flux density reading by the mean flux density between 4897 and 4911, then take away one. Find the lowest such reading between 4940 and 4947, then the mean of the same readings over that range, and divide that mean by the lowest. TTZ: 0.50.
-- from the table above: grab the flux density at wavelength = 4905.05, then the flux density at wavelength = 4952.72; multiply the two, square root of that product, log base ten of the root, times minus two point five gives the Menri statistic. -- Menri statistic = -2.71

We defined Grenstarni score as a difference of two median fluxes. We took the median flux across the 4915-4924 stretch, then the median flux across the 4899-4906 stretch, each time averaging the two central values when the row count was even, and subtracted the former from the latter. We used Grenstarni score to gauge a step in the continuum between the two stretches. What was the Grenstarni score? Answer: -0.1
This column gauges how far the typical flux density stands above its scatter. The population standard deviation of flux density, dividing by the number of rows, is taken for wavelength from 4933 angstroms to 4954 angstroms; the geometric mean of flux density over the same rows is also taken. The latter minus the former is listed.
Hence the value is 11.7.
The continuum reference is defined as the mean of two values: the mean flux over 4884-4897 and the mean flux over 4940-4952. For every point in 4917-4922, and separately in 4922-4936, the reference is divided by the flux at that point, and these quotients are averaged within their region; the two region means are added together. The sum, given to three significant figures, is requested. 1.96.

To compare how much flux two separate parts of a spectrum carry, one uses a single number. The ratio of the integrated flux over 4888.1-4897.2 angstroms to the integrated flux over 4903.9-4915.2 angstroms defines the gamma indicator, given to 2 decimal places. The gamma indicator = 0.77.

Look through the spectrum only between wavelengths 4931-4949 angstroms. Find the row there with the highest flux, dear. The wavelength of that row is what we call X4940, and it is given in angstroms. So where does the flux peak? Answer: 4934.50 angstroms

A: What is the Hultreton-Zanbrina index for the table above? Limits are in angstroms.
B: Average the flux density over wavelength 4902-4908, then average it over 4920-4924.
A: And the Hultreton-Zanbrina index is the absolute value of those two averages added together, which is 23.72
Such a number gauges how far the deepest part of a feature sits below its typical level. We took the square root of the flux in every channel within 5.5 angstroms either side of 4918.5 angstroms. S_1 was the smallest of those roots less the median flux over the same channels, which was -8.66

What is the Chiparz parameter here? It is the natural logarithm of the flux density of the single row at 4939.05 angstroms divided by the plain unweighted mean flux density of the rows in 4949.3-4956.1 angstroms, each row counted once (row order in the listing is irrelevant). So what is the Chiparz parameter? 0.00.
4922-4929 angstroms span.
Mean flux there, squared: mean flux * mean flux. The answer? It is 137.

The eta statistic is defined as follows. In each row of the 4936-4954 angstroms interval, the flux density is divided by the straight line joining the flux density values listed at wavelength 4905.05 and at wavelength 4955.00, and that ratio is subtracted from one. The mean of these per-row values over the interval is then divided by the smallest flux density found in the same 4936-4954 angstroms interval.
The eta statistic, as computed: -0.0034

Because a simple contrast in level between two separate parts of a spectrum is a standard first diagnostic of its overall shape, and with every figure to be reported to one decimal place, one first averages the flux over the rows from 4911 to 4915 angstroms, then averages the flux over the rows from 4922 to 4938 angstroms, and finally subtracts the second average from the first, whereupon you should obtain 0.2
